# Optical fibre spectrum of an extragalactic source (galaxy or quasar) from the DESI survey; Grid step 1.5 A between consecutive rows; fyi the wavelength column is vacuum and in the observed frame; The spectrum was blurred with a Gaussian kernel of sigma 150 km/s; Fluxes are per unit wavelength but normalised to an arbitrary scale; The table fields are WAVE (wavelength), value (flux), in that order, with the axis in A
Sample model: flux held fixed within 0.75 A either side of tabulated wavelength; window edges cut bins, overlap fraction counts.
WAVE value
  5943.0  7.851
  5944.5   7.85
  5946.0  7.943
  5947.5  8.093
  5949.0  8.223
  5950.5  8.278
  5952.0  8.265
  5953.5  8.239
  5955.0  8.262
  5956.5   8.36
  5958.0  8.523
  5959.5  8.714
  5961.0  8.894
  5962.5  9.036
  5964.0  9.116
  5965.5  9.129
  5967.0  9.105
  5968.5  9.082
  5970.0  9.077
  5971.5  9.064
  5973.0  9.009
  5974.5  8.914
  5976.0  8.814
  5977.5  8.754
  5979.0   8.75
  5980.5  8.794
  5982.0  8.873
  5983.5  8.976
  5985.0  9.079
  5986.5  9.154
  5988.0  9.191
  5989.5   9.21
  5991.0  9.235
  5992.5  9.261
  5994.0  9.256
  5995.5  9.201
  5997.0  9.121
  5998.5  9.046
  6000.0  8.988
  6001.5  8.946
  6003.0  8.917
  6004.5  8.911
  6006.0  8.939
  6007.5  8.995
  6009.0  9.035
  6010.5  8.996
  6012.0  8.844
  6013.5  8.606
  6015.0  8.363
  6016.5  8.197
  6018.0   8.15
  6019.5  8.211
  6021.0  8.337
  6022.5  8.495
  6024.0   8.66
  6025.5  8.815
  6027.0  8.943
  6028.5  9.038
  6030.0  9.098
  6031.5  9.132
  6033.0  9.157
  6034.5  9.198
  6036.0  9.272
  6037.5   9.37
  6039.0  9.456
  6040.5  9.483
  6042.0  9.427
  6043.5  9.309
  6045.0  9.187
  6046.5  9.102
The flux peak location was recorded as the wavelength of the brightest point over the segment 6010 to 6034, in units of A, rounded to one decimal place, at 6033.0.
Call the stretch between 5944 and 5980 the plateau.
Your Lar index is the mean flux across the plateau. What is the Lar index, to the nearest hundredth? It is 8.65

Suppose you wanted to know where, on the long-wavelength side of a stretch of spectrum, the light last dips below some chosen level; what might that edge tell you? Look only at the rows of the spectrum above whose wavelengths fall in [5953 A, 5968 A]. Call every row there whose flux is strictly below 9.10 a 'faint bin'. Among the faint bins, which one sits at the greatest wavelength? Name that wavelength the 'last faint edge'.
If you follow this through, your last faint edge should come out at 5962.5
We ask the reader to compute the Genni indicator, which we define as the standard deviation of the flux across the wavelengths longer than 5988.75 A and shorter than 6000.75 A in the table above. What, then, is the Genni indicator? 0.10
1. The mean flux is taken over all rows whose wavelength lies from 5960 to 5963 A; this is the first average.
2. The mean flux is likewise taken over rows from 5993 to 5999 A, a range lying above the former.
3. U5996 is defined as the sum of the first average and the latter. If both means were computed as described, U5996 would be 18.1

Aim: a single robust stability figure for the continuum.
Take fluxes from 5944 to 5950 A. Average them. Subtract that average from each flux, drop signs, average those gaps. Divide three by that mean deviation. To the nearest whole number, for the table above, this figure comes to 23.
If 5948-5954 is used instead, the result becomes 148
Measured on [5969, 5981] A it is 25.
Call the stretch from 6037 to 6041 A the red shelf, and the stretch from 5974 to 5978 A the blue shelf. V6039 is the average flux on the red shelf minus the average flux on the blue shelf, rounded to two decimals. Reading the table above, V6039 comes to 0.61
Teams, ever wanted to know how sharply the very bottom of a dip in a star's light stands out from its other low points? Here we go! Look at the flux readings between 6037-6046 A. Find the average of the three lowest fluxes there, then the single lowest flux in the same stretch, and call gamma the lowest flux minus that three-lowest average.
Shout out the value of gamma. -0.102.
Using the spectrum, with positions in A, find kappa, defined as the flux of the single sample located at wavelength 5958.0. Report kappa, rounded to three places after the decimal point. 8.523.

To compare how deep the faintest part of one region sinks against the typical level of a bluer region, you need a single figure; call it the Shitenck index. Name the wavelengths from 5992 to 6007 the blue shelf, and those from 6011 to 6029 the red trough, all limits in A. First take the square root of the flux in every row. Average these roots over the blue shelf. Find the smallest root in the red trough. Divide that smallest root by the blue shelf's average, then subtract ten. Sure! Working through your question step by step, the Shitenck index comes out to -9.05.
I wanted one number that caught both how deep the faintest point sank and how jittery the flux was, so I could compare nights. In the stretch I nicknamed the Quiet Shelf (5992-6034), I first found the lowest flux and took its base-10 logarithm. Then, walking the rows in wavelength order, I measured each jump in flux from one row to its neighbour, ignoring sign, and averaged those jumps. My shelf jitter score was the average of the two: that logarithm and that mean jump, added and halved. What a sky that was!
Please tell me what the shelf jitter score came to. 0.499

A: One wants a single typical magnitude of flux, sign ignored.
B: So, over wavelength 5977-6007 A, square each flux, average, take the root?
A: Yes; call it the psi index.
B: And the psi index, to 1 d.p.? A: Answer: 9.0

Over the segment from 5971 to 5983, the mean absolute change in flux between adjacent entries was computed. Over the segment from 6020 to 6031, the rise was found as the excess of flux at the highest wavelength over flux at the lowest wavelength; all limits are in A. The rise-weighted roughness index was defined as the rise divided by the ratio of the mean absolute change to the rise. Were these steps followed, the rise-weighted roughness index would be 9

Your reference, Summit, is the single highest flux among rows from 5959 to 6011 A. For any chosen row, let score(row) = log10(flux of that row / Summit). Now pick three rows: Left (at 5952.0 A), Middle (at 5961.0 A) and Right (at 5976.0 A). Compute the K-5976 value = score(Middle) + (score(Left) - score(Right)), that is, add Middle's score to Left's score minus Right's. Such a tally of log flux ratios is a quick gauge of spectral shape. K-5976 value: -0.05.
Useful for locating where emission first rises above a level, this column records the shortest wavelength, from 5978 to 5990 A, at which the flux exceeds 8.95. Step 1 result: 5983.5 A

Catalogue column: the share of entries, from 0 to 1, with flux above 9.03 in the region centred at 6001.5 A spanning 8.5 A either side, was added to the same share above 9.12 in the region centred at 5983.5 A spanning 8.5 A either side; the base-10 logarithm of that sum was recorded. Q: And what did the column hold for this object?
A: -0.09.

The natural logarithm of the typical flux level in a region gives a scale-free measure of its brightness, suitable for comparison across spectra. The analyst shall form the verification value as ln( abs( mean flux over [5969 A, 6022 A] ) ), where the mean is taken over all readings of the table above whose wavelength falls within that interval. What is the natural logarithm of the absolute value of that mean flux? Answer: 2.185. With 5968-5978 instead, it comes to 2.193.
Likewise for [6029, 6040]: 2.224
